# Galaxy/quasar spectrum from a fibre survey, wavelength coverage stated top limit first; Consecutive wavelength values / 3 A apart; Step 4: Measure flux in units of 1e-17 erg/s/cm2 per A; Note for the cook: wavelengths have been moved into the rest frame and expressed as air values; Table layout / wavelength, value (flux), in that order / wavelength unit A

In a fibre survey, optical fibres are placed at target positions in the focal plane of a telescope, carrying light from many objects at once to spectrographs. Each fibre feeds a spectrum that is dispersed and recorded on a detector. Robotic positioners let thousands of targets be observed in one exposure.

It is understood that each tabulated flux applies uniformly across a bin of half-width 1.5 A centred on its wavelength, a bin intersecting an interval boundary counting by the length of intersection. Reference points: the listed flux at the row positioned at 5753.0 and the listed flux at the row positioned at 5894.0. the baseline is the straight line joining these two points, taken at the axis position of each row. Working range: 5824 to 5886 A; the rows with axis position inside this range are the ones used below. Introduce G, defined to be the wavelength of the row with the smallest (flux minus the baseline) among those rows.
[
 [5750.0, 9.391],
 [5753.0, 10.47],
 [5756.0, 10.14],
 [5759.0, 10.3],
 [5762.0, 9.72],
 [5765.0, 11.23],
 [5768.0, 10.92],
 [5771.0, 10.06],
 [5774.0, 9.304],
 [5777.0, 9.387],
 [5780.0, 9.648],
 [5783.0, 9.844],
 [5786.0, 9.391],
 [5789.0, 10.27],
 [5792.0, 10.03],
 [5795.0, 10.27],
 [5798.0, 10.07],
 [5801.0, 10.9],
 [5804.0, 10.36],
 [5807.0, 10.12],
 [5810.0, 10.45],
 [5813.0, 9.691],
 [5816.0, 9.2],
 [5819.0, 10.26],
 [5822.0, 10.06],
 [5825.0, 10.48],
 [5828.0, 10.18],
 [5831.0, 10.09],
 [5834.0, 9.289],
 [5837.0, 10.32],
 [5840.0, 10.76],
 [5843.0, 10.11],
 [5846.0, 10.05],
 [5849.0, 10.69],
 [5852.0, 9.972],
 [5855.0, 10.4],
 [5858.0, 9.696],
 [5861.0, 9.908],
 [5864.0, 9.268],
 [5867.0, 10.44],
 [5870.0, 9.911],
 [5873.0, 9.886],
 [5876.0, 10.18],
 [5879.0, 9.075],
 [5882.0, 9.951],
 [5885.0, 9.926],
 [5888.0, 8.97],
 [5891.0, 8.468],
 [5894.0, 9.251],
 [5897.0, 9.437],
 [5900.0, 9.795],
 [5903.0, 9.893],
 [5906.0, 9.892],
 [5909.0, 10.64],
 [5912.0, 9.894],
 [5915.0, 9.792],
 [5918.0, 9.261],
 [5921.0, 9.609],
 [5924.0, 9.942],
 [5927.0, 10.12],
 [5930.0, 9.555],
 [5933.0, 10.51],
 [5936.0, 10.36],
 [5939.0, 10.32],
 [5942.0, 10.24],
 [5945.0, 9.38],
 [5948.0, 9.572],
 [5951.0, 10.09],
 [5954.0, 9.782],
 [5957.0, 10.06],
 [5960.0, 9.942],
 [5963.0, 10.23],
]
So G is 5834.0 A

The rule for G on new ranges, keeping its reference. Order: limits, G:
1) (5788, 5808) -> 5792.0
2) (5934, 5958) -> 5945.0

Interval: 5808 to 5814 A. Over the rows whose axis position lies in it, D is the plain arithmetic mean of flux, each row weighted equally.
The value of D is 10.07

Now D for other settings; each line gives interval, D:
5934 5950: 9.97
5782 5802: 10.11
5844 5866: 10.00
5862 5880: 9.79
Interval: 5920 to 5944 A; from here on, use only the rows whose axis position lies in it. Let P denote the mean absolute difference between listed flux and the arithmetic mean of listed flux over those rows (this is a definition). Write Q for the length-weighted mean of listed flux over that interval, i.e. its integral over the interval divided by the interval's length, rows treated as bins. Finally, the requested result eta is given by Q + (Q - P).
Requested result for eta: 19.9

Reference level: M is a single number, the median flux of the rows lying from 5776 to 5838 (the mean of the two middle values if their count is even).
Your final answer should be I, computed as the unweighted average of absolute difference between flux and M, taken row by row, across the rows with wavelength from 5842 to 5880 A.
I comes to 0.333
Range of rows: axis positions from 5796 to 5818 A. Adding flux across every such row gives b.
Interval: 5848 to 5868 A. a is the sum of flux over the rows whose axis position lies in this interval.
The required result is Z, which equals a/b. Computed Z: 1.0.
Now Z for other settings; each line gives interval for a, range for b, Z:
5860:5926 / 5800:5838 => 1.6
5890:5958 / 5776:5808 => 2.0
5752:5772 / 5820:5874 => 0.4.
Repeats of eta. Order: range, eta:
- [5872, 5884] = 19.2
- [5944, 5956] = 19.2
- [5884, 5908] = 18.5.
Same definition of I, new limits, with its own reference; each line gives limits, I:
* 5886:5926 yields 0.571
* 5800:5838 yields 0.344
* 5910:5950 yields 0.370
